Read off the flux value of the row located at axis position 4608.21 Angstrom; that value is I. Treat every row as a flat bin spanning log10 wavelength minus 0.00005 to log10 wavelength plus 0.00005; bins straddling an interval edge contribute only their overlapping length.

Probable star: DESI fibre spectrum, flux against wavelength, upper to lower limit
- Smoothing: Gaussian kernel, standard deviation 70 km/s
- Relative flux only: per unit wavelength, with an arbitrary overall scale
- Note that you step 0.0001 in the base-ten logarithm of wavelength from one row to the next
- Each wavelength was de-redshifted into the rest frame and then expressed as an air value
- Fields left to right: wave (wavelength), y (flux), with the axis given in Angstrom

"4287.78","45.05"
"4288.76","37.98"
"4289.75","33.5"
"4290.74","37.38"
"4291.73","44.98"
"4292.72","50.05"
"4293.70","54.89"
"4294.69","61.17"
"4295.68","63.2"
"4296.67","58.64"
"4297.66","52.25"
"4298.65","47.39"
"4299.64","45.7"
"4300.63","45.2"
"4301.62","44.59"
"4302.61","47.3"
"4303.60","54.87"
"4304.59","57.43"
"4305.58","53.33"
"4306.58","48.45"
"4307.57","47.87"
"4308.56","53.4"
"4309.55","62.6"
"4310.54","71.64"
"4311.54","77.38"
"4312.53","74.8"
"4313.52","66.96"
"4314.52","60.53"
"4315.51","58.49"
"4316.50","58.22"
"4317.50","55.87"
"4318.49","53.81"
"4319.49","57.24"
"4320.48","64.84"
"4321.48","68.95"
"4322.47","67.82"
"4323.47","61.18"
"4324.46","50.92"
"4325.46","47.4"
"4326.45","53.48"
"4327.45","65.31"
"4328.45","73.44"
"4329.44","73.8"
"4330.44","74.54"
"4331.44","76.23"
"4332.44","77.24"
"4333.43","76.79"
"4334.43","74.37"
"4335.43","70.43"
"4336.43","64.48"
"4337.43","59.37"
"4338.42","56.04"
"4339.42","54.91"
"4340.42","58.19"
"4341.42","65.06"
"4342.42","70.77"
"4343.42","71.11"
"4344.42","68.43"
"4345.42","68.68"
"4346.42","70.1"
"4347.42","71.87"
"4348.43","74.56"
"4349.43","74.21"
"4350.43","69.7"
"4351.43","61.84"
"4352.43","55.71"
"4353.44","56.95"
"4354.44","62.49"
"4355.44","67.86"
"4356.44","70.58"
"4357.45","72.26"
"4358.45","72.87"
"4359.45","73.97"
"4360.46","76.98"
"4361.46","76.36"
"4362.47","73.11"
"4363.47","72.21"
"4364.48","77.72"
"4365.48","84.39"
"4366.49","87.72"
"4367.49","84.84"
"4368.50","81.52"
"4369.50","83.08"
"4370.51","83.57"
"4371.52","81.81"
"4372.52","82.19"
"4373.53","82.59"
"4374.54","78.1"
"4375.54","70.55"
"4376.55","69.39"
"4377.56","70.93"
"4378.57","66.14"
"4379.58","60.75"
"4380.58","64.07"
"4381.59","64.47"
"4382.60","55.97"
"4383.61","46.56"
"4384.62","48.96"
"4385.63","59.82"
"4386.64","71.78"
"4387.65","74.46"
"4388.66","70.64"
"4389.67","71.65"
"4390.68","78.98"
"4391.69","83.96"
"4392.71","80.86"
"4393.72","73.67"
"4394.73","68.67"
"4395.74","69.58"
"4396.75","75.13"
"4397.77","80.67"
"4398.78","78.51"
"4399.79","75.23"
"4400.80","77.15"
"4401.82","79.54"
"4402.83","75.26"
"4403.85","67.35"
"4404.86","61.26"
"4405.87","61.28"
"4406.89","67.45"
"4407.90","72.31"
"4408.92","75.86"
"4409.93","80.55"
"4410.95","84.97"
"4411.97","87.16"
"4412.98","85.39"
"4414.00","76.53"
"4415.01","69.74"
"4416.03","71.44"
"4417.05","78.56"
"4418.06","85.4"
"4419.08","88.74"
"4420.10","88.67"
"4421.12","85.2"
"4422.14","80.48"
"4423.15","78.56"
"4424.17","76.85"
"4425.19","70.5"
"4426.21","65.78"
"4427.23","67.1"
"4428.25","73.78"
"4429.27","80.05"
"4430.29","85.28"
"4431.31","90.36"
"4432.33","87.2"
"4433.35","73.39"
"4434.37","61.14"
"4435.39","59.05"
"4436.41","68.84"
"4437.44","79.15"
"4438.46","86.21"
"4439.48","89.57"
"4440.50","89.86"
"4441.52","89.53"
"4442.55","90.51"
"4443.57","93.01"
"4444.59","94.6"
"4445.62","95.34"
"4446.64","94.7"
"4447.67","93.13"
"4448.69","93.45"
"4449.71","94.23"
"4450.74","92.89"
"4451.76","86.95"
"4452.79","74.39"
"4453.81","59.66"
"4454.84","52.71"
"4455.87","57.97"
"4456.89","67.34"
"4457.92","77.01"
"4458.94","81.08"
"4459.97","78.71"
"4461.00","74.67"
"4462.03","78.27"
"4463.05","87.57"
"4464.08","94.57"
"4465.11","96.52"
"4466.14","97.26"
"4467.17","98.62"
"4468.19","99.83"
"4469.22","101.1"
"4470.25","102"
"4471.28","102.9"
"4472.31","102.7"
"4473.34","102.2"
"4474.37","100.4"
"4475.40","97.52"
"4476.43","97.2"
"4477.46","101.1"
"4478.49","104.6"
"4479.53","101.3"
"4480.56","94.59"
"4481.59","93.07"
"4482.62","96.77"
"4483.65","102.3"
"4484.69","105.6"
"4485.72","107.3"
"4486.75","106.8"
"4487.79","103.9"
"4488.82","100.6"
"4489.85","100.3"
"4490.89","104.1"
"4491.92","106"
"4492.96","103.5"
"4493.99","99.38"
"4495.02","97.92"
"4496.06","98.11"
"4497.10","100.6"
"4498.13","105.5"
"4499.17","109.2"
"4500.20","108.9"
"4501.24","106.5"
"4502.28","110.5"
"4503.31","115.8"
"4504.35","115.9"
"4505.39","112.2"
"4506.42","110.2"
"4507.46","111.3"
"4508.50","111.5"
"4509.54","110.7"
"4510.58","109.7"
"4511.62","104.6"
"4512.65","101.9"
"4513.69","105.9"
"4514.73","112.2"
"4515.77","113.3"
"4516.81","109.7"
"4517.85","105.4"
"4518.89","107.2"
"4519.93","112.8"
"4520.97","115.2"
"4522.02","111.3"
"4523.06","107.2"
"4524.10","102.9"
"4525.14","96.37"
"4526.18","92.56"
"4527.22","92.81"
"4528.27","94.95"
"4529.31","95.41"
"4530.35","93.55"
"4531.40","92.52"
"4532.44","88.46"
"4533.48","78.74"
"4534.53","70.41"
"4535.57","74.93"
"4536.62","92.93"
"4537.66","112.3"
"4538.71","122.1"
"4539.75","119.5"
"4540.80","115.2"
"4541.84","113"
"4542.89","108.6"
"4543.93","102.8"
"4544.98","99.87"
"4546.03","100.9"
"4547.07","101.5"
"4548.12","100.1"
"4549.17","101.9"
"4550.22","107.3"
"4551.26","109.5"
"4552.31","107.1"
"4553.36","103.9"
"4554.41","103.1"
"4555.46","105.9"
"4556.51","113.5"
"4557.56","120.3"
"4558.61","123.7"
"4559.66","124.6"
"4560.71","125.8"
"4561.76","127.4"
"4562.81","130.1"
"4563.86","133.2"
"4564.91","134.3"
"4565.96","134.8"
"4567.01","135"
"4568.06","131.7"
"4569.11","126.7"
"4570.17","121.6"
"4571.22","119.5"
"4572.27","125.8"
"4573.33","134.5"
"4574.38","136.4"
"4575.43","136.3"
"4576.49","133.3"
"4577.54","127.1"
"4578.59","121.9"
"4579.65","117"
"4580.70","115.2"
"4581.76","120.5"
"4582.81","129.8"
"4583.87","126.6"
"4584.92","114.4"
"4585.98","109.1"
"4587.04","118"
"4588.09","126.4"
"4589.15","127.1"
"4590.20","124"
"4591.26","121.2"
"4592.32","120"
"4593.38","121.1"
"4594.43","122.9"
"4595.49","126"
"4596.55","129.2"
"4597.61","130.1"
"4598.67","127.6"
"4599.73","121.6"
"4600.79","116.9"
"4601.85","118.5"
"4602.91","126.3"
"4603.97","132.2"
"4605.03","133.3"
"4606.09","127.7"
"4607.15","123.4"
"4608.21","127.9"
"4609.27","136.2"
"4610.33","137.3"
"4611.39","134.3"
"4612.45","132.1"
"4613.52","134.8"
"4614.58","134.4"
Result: 127.9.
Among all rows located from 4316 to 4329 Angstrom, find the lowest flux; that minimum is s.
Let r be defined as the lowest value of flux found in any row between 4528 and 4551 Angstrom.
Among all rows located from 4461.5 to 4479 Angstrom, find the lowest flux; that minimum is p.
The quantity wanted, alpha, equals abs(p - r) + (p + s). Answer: 134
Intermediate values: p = 78.27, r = 70.41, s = 47.4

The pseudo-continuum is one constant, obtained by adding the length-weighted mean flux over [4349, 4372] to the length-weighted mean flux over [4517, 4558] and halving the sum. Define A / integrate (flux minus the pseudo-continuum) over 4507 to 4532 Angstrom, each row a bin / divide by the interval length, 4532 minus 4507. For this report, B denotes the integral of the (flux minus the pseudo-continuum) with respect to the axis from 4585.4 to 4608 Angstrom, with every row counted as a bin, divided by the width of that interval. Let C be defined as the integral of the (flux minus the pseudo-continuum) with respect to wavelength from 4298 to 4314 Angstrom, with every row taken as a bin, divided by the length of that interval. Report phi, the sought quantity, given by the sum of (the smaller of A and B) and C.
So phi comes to -16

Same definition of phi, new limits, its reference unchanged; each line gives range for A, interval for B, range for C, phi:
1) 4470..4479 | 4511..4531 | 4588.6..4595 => 47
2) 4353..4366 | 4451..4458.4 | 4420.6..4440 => -31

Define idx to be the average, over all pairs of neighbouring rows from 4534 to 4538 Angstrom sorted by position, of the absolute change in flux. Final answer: 14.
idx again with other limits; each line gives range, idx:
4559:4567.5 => 1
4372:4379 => 3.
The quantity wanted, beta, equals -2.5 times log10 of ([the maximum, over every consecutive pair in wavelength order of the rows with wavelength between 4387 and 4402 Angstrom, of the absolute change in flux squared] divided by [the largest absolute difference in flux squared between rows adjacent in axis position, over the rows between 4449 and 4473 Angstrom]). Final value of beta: 0.7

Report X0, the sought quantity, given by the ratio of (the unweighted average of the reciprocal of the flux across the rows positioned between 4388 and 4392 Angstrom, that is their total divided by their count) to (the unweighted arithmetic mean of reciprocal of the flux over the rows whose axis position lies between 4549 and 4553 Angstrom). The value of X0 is 1.40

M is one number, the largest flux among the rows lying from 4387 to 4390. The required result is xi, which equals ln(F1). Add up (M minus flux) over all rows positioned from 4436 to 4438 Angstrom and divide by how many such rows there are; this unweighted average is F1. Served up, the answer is -0.8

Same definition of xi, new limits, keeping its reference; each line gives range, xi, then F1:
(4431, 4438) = -1.2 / 0.3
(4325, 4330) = 2.5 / 11.8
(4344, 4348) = 1.5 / 4.7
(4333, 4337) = 1.1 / 2.9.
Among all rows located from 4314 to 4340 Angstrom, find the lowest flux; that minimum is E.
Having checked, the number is 47.4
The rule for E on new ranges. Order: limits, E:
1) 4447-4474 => 52.71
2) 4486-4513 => 97.92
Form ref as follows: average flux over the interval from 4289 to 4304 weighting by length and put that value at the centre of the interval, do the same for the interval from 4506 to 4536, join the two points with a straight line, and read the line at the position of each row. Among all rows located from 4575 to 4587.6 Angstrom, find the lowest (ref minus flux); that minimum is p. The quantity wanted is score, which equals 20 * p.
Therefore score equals -450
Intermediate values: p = -22.5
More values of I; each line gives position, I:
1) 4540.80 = 115.2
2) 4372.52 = 82.19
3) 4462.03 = 78.27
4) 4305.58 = 53.33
